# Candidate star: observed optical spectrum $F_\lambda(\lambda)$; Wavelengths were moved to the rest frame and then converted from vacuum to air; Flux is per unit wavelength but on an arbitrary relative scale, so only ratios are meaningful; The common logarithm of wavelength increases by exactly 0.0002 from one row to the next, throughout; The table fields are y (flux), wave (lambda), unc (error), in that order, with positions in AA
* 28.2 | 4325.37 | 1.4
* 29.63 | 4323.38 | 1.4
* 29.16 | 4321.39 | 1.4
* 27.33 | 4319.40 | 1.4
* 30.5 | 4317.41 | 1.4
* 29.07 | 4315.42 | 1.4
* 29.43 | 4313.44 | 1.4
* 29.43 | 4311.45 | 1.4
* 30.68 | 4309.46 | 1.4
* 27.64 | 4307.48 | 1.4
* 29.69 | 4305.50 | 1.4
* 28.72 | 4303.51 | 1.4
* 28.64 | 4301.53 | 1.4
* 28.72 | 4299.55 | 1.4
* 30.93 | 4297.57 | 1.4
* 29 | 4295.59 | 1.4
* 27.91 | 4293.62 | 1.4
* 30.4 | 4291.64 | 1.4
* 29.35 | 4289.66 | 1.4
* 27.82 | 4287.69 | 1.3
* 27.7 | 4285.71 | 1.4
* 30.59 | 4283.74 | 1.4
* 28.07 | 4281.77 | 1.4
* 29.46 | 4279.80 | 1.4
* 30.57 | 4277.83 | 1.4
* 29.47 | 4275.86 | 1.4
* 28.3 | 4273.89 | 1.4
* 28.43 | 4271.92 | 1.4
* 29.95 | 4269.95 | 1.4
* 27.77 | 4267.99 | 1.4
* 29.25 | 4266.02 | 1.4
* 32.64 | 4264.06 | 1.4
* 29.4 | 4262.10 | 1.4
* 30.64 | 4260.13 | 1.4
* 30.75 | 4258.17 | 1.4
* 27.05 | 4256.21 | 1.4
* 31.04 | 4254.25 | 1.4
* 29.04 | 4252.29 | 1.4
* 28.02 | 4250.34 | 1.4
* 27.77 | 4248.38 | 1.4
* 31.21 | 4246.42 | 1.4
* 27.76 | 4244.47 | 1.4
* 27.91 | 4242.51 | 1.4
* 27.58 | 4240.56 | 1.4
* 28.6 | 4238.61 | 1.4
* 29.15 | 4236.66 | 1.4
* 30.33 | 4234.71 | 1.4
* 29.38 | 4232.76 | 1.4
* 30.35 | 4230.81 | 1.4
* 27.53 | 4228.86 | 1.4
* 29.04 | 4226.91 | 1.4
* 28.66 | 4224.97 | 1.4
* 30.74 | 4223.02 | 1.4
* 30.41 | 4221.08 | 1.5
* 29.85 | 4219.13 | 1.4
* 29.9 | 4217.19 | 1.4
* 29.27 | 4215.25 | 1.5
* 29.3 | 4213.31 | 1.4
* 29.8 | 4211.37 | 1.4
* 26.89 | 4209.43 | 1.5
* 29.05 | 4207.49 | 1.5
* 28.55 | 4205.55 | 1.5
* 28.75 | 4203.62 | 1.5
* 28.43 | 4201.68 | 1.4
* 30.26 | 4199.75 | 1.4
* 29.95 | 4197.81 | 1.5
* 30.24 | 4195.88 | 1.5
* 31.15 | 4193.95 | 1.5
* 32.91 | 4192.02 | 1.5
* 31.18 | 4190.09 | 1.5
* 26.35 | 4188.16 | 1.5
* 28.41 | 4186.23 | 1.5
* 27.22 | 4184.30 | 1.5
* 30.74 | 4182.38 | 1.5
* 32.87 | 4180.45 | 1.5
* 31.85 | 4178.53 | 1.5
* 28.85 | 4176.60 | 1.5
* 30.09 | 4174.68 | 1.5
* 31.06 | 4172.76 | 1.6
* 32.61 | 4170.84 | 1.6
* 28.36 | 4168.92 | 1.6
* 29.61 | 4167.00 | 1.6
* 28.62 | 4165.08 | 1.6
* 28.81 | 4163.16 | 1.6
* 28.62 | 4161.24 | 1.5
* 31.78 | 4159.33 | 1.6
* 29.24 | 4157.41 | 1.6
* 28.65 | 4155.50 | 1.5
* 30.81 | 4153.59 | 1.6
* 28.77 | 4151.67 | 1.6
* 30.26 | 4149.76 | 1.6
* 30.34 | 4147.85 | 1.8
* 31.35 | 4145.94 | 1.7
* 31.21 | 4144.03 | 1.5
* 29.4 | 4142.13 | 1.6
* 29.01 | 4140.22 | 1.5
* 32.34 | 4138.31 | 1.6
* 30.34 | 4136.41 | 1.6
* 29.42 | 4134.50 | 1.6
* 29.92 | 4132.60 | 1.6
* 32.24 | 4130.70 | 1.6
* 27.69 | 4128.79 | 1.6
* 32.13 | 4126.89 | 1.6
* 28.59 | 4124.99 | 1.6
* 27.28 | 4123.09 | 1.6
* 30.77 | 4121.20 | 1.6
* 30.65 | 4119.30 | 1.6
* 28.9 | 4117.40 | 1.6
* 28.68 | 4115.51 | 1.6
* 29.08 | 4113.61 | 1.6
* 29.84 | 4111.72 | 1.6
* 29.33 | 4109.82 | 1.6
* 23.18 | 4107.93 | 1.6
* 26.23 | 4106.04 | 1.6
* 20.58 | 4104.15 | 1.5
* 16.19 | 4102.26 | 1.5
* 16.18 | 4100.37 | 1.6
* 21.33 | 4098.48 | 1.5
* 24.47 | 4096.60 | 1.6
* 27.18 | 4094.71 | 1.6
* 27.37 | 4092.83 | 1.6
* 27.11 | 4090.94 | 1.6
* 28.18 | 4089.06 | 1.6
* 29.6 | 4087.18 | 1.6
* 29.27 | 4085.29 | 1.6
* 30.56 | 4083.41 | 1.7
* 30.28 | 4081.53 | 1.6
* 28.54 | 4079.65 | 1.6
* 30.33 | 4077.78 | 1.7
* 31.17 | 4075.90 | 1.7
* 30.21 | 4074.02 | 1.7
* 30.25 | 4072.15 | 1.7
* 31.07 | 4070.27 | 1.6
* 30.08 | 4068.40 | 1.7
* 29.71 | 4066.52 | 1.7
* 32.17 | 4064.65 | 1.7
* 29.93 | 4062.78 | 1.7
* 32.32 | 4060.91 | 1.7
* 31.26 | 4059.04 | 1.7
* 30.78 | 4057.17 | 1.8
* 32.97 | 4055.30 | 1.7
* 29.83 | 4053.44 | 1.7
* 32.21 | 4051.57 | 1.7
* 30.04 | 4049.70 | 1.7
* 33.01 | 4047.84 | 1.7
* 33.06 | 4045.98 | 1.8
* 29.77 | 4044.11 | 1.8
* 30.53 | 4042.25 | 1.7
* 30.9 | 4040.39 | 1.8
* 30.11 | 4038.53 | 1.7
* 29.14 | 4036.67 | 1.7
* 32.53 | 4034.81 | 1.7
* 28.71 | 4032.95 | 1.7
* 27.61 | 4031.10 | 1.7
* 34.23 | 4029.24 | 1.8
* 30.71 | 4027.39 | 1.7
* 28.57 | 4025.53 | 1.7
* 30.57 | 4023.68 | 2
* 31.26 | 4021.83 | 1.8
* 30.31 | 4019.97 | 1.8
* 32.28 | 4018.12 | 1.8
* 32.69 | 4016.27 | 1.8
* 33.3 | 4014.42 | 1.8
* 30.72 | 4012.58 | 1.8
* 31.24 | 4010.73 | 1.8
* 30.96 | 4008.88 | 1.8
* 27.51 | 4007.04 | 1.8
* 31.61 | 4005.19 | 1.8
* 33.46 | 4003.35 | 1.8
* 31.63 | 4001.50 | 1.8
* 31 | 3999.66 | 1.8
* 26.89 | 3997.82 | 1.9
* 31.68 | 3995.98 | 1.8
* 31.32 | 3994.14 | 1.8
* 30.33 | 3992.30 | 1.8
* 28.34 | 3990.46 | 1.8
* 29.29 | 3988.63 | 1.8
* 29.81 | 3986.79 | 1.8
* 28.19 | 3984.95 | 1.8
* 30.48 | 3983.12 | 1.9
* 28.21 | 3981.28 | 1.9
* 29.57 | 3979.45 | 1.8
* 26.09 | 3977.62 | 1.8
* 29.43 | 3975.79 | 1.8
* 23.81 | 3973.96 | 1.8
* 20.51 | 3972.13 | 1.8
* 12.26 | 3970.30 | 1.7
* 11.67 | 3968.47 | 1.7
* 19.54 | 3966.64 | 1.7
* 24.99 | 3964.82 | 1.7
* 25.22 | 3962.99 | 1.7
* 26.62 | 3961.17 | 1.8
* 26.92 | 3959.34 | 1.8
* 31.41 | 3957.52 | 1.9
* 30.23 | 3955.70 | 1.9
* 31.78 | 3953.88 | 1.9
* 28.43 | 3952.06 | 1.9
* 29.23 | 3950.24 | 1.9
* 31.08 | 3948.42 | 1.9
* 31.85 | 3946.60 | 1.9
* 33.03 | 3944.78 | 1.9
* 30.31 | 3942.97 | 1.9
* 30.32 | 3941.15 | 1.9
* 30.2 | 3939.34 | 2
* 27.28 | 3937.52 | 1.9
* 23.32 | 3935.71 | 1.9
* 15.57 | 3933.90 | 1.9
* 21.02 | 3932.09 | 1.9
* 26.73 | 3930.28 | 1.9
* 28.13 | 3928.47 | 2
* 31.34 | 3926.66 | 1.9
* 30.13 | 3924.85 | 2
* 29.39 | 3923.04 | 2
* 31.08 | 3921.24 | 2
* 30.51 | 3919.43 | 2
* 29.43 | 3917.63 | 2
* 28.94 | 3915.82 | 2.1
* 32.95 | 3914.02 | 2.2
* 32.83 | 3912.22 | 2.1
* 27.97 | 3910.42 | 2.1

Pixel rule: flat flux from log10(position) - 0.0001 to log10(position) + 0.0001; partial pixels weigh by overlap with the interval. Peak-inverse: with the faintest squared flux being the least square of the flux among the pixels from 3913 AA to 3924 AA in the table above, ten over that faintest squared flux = 0.0119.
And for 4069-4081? 0.0123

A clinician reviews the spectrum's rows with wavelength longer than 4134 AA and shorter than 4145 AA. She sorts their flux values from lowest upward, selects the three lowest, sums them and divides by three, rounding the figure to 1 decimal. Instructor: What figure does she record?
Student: 29.3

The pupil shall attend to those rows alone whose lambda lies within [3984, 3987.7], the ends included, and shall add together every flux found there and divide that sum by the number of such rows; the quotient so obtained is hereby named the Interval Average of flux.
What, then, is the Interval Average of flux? 29.0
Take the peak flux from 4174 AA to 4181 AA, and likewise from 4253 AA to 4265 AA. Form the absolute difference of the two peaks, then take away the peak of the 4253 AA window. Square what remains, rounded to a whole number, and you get 1050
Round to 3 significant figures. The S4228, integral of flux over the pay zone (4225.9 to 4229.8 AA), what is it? 110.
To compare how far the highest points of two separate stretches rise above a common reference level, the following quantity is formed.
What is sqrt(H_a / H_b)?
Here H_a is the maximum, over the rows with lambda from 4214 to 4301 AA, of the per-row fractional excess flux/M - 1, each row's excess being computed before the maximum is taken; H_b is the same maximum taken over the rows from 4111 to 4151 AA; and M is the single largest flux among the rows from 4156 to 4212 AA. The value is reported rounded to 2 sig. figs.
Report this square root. 0.69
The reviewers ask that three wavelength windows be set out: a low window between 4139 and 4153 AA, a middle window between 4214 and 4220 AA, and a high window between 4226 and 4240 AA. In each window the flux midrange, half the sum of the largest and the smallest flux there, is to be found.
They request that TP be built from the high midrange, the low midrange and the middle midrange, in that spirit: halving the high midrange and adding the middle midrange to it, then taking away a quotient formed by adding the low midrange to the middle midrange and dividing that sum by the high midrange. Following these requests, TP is 42.0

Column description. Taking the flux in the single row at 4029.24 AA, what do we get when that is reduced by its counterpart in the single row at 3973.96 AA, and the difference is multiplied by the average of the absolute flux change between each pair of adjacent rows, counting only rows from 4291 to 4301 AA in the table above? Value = 20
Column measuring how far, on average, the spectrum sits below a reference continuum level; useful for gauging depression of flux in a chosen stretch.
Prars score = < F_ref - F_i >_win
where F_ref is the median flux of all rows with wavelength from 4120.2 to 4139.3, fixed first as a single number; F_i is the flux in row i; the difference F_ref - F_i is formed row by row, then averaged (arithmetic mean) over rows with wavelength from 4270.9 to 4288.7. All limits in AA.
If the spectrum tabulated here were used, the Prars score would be 1.2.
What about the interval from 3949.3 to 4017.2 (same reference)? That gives 2.1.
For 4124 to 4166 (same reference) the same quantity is 0.2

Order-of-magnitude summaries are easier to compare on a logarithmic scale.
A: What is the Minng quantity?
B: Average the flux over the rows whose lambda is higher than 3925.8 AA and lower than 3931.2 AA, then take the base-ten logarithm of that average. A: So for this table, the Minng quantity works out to 1.46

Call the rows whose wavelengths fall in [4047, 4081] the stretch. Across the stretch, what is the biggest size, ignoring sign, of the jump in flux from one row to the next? 3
